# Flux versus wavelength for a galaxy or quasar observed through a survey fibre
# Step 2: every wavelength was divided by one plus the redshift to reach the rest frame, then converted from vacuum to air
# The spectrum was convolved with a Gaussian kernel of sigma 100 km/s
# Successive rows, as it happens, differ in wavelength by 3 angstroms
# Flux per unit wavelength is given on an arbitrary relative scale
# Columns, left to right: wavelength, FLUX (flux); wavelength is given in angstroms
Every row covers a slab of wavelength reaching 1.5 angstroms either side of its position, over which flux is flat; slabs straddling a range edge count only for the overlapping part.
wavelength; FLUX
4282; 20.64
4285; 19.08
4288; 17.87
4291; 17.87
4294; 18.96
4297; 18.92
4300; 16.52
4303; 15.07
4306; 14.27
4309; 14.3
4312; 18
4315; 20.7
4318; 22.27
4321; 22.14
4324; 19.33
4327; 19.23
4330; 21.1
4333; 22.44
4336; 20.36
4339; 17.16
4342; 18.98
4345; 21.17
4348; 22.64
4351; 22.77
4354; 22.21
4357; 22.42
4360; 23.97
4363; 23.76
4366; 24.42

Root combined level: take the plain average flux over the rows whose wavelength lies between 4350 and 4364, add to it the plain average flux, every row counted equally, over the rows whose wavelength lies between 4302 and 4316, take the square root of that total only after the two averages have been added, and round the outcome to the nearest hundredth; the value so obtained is 6.28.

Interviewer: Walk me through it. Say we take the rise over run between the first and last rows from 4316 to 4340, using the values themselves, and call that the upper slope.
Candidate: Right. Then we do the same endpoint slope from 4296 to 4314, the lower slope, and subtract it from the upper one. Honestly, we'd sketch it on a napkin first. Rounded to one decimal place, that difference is -0.2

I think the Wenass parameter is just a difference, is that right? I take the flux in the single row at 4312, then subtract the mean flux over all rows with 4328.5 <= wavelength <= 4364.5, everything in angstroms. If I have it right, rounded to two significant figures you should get -3.6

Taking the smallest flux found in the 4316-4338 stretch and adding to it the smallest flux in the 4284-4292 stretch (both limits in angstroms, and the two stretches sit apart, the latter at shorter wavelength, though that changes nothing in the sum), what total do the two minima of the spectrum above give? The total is 37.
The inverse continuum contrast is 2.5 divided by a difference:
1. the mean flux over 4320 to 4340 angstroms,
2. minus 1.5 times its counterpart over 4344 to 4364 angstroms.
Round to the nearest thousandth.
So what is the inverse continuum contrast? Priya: -0.181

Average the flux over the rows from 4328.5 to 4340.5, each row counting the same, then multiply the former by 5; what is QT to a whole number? 101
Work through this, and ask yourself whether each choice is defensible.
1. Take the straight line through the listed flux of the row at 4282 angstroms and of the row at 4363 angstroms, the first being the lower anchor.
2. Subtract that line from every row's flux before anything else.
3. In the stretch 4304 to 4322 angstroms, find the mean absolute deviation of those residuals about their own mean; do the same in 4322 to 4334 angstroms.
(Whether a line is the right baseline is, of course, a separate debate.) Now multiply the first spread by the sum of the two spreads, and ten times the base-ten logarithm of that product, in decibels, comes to 11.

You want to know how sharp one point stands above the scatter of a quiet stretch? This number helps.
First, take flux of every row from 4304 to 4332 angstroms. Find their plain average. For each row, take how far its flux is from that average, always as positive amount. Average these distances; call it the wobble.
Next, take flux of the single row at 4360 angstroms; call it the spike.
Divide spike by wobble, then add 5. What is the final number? 15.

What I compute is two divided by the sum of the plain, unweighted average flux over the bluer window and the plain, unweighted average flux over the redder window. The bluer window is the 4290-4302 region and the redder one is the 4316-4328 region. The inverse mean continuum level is 0.052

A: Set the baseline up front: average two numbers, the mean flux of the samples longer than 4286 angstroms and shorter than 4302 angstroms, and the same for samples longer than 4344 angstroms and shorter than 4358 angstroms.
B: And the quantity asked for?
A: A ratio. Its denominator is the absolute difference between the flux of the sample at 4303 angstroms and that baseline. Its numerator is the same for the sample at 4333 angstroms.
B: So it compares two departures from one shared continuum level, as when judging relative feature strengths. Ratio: 0.46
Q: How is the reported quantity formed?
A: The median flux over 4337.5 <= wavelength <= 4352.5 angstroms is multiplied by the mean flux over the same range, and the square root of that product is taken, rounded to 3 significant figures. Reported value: 20.9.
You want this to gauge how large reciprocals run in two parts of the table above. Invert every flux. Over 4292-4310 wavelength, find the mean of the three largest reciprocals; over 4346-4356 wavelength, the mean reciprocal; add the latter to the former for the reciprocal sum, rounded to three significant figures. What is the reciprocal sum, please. 0.113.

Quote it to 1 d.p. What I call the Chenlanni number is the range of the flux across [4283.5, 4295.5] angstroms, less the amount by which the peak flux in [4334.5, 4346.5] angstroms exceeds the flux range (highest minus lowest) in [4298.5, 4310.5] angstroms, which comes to -17.7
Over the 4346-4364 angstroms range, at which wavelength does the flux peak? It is 4360 angstroms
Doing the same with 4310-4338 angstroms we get 4333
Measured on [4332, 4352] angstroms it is 4351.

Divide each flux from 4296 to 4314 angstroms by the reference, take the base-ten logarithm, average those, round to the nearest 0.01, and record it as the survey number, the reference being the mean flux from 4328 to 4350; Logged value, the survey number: -0.11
